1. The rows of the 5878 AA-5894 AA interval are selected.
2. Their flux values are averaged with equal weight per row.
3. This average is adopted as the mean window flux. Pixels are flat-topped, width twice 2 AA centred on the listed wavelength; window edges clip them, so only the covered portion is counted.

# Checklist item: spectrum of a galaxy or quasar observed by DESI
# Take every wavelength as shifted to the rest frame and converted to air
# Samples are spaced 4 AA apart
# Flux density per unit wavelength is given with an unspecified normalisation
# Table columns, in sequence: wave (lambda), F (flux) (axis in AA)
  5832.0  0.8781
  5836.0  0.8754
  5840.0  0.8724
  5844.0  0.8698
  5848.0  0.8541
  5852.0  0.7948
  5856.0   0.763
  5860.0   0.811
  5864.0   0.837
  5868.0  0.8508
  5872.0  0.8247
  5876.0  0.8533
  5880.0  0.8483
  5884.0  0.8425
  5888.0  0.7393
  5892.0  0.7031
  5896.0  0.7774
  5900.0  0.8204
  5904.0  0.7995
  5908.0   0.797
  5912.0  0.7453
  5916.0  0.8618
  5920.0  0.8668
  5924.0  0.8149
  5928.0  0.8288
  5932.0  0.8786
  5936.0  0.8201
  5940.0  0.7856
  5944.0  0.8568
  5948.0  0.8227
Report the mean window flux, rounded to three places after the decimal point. 0.783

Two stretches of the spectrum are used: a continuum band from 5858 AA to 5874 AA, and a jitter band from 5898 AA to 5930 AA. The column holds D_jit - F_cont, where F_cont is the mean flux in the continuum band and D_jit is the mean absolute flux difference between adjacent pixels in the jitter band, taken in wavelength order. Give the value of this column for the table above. -0.793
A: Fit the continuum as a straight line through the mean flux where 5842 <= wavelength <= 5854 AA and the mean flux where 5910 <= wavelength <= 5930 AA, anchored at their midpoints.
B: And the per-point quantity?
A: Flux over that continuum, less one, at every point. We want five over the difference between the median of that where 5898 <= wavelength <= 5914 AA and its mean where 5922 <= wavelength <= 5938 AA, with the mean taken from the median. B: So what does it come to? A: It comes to -97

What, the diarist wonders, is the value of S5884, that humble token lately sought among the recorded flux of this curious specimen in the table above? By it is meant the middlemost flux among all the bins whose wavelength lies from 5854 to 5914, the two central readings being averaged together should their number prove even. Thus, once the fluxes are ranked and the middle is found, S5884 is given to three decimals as 0.811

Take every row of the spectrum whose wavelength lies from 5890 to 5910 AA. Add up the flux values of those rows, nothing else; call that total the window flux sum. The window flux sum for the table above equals 3.90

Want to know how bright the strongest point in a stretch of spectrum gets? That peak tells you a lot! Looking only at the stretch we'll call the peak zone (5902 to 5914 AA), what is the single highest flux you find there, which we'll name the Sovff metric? 0.7995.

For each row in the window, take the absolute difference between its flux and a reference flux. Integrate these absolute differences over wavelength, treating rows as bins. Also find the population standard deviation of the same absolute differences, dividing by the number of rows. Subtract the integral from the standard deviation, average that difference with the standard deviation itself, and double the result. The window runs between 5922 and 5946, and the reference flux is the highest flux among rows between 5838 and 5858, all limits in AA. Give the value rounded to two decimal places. -0.99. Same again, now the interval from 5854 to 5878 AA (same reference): -1.12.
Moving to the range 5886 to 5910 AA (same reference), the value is -2.31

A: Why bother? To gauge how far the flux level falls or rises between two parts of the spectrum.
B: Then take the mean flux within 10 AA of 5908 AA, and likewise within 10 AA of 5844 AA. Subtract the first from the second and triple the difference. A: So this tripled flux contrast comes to 0.15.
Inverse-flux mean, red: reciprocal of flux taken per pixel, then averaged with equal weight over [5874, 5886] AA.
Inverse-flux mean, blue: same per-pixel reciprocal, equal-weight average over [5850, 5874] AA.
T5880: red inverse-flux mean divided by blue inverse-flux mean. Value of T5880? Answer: 0.96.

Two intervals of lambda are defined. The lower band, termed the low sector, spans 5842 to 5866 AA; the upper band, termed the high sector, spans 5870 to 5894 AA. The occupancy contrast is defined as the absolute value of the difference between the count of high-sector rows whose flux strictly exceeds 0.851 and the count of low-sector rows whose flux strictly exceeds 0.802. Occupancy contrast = 3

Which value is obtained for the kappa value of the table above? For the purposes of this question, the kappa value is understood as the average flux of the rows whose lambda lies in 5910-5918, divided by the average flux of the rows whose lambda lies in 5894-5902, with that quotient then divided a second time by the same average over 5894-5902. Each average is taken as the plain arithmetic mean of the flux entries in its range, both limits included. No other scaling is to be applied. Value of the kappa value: 1.26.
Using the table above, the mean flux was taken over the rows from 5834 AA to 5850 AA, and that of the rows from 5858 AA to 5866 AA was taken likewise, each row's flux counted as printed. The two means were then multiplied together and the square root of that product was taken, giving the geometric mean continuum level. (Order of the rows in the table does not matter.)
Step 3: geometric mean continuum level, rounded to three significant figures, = 0.846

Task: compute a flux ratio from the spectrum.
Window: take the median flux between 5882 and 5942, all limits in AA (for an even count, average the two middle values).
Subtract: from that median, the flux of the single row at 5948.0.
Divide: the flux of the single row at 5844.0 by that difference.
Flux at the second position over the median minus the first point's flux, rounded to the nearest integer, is -112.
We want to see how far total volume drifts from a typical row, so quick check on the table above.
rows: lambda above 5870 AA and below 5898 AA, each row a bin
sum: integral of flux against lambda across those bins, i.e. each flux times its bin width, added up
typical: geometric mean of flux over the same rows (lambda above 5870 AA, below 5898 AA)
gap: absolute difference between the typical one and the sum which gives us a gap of 22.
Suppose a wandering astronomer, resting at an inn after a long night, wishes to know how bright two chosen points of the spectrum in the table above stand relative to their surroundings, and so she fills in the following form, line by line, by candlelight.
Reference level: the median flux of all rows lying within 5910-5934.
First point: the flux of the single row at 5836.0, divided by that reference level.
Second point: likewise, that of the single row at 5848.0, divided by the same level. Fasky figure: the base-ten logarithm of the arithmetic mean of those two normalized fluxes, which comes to 0.010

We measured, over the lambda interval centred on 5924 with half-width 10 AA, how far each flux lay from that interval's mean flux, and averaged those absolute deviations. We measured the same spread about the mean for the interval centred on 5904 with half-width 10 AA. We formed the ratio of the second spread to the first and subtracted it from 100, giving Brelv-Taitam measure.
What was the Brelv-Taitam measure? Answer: 99.1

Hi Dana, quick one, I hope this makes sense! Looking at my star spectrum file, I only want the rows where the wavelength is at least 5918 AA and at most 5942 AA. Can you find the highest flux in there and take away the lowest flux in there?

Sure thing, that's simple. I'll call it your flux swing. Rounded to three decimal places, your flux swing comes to 0.093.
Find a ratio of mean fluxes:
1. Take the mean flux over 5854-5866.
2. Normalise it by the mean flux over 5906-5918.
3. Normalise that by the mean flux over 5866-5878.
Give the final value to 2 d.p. 1.19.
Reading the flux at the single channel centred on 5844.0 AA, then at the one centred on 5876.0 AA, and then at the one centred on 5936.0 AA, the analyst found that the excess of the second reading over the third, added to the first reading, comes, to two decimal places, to 0.90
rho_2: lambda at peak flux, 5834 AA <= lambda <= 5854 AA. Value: 5836.0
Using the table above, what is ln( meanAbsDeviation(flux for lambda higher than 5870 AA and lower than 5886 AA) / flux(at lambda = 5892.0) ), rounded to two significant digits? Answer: -4.4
